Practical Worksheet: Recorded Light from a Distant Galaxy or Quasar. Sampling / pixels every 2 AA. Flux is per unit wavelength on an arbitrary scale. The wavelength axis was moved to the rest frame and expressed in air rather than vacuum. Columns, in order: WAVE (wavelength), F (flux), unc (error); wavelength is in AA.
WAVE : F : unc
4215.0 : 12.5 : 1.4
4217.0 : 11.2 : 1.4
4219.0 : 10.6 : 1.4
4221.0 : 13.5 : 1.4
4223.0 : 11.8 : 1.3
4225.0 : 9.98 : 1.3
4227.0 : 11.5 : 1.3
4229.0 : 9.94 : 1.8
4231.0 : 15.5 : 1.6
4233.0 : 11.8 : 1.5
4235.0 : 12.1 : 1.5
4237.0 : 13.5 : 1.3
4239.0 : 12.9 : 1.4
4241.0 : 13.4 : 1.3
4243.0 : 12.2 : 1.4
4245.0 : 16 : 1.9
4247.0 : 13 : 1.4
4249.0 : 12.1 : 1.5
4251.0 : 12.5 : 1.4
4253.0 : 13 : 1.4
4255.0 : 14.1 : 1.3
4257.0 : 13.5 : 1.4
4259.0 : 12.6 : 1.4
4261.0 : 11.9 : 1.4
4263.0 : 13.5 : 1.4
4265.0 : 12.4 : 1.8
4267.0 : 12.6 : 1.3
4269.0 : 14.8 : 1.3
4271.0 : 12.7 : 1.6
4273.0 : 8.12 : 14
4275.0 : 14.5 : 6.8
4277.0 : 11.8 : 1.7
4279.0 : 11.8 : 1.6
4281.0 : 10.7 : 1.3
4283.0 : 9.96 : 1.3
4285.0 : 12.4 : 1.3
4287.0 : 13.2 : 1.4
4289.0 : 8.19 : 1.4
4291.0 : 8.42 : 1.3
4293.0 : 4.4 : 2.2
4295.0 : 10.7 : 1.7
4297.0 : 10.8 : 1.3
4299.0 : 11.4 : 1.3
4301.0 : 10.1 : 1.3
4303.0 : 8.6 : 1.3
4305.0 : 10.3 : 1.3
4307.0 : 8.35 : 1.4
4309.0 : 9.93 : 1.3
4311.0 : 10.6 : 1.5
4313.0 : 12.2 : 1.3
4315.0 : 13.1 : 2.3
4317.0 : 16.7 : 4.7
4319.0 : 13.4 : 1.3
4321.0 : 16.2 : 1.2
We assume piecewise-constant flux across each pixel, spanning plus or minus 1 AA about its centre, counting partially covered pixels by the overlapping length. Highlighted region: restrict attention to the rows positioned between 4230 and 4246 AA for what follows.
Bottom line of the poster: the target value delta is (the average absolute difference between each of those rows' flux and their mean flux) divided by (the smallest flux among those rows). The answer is 0.100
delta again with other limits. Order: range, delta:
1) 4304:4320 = 0.243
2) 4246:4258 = 0.042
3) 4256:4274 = 0.136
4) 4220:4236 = 0.127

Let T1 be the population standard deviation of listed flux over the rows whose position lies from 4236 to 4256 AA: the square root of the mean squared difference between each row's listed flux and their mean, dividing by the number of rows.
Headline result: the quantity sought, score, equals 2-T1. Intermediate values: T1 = 1.1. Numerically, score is 0.9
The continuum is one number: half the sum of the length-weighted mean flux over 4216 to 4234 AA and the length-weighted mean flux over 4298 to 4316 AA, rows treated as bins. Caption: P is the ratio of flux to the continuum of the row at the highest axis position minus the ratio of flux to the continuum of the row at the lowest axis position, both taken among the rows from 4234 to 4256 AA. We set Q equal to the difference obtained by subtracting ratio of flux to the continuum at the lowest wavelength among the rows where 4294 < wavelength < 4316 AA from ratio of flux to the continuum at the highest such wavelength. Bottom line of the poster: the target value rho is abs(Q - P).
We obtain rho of 0.04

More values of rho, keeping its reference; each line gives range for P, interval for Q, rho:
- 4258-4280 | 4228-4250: 0.27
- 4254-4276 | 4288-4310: 0.12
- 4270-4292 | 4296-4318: 0.91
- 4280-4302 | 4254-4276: 0.09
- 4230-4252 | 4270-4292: 0.11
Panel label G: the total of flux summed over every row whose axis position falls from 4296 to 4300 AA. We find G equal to 22.2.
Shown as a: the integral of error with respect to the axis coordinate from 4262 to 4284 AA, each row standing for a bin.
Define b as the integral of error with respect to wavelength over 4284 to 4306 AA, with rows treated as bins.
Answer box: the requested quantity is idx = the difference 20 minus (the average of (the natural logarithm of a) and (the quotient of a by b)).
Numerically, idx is 16.8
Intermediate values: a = 68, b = 31.6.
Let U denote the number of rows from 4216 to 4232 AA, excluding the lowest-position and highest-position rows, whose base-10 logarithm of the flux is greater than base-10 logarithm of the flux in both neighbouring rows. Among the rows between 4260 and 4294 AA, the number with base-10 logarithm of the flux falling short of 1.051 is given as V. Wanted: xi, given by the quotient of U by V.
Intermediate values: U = 2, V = 6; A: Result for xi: 0.33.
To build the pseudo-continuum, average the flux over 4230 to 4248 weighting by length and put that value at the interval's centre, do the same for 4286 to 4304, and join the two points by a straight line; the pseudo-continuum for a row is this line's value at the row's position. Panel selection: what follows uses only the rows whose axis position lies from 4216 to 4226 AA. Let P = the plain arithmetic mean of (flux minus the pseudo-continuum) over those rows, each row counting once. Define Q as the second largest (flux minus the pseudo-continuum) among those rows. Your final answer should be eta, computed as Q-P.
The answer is 0.52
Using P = -3.2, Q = -2.7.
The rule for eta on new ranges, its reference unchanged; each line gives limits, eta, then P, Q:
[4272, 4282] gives 0.55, 0.6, 1.2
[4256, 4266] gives 0.45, 0.9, 1.4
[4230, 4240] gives 0.48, -0.5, 0.0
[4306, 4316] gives 1.50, 2.4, 3.9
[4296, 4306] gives 0.33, 1.1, 1.5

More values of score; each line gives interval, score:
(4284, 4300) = -0.7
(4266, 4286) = 0.1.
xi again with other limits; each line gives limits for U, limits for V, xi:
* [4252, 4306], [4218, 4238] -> 2.33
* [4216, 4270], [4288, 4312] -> 0.73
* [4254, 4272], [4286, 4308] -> 0.22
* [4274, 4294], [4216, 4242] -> 0.50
